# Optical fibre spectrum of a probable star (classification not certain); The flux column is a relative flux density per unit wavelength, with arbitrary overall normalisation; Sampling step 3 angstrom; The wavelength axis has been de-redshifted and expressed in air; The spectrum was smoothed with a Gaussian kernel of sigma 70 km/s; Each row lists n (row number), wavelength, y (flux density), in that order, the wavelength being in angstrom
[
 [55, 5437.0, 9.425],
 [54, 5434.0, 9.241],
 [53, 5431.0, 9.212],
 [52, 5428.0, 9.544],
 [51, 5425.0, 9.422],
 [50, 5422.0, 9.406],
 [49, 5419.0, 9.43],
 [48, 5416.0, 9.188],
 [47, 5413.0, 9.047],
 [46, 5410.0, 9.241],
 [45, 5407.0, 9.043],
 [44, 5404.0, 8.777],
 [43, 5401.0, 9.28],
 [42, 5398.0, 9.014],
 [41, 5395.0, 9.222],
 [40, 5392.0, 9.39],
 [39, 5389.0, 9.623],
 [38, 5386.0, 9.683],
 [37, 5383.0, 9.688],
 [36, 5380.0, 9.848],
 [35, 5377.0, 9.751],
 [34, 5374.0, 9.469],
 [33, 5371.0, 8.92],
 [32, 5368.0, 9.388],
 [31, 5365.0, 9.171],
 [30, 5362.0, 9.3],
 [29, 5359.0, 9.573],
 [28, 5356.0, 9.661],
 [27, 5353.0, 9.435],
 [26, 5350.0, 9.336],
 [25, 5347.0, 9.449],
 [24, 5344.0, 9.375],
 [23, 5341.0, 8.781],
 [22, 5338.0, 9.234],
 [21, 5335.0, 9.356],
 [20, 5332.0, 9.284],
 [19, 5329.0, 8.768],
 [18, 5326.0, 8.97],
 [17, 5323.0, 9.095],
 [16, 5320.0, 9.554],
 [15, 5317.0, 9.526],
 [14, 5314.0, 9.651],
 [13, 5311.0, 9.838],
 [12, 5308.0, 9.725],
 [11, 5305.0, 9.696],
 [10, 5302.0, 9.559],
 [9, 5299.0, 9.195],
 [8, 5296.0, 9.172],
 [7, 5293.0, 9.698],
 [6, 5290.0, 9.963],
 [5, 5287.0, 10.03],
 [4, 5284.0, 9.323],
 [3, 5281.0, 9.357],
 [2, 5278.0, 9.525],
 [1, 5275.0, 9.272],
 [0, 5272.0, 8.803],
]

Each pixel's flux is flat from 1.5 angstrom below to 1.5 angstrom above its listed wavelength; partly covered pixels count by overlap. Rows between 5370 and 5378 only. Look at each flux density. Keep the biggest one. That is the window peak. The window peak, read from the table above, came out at 9.751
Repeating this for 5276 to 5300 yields 10.03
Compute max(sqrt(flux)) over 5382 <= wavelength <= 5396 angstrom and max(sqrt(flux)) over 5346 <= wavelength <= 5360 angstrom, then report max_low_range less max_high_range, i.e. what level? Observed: 0.00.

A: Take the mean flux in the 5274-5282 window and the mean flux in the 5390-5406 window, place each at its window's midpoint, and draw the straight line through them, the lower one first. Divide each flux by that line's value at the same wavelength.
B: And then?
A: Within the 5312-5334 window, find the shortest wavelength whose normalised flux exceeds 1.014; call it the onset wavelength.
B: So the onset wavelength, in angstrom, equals 5314.0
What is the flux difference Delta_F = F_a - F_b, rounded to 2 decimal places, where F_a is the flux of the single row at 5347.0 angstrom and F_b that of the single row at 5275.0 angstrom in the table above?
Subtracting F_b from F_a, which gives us 0.18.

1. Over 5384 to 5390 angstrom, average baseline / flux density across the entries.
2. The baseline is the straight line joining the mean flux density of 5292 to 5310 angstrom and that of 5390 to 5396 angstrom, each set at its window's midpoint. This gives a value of 0.97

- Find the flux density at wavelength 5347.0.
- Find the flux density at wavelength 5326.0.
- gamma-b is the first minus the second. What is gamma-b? 0.48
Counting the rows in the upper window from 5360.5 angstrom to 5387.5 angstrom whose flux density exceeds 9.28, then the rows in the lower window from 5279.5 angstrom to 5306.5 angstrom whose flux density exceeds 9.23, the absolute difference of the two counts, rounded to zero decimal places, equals 0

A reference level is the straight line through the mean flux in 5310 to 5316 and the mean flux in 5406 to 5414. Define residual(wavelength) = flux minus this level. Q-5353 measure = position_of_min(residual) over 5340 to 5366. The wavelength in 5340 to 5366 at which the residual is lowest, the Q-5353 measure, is 5341.0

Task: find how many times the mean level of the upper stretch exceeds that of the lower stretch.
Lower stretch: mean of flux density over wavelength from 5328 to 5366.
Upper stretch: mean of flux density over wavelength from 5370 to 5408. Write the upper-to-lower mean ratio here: 1.01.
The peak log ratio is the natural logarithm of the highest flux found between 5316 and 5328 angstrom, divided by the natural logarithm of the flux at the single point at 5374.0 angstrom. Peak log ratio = 1.00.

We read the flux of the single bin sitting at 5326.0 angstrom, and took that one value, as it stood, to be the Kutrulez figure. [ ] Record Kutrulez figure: 8.97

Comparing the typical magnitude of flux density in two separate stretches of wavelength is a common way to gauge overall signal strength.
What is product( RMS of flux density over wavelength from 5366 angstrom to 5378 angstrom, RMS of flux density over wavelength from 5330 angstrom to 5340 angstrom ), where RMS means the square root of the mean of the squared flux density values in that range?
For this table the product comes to 87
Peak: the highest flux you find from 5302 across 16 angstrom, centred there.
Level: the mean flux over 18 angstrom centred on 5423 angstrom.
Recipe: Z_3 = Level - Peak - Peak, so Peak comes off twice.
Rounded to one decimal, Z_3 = -10.1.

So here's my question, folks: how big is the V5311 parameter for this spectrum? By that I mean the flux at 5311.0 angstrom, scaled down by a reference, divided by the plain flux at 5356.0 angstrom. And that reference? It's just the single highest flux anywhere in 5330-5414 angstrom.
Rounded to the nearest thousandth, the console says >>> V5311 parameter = 0.103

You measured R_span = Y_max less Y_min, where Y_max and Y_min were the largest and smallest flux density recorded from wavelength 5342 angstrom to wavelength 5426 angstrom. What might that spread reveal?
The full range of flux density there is 1.07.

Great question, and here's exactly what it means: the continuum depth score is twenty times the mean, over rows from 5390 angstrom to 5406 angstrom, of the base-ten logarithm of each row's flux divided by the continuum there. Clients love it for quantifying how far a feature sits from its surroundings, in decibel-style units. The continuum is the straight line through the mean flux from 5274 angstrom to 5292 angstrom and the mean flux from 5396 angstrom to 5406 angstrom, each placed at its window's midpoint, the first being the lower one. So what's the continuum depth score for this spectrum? 0.1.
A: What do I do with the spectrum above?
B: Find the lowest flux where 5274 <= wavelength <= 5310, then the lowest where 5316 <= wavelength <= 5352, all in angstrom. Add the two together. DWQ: 17.9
